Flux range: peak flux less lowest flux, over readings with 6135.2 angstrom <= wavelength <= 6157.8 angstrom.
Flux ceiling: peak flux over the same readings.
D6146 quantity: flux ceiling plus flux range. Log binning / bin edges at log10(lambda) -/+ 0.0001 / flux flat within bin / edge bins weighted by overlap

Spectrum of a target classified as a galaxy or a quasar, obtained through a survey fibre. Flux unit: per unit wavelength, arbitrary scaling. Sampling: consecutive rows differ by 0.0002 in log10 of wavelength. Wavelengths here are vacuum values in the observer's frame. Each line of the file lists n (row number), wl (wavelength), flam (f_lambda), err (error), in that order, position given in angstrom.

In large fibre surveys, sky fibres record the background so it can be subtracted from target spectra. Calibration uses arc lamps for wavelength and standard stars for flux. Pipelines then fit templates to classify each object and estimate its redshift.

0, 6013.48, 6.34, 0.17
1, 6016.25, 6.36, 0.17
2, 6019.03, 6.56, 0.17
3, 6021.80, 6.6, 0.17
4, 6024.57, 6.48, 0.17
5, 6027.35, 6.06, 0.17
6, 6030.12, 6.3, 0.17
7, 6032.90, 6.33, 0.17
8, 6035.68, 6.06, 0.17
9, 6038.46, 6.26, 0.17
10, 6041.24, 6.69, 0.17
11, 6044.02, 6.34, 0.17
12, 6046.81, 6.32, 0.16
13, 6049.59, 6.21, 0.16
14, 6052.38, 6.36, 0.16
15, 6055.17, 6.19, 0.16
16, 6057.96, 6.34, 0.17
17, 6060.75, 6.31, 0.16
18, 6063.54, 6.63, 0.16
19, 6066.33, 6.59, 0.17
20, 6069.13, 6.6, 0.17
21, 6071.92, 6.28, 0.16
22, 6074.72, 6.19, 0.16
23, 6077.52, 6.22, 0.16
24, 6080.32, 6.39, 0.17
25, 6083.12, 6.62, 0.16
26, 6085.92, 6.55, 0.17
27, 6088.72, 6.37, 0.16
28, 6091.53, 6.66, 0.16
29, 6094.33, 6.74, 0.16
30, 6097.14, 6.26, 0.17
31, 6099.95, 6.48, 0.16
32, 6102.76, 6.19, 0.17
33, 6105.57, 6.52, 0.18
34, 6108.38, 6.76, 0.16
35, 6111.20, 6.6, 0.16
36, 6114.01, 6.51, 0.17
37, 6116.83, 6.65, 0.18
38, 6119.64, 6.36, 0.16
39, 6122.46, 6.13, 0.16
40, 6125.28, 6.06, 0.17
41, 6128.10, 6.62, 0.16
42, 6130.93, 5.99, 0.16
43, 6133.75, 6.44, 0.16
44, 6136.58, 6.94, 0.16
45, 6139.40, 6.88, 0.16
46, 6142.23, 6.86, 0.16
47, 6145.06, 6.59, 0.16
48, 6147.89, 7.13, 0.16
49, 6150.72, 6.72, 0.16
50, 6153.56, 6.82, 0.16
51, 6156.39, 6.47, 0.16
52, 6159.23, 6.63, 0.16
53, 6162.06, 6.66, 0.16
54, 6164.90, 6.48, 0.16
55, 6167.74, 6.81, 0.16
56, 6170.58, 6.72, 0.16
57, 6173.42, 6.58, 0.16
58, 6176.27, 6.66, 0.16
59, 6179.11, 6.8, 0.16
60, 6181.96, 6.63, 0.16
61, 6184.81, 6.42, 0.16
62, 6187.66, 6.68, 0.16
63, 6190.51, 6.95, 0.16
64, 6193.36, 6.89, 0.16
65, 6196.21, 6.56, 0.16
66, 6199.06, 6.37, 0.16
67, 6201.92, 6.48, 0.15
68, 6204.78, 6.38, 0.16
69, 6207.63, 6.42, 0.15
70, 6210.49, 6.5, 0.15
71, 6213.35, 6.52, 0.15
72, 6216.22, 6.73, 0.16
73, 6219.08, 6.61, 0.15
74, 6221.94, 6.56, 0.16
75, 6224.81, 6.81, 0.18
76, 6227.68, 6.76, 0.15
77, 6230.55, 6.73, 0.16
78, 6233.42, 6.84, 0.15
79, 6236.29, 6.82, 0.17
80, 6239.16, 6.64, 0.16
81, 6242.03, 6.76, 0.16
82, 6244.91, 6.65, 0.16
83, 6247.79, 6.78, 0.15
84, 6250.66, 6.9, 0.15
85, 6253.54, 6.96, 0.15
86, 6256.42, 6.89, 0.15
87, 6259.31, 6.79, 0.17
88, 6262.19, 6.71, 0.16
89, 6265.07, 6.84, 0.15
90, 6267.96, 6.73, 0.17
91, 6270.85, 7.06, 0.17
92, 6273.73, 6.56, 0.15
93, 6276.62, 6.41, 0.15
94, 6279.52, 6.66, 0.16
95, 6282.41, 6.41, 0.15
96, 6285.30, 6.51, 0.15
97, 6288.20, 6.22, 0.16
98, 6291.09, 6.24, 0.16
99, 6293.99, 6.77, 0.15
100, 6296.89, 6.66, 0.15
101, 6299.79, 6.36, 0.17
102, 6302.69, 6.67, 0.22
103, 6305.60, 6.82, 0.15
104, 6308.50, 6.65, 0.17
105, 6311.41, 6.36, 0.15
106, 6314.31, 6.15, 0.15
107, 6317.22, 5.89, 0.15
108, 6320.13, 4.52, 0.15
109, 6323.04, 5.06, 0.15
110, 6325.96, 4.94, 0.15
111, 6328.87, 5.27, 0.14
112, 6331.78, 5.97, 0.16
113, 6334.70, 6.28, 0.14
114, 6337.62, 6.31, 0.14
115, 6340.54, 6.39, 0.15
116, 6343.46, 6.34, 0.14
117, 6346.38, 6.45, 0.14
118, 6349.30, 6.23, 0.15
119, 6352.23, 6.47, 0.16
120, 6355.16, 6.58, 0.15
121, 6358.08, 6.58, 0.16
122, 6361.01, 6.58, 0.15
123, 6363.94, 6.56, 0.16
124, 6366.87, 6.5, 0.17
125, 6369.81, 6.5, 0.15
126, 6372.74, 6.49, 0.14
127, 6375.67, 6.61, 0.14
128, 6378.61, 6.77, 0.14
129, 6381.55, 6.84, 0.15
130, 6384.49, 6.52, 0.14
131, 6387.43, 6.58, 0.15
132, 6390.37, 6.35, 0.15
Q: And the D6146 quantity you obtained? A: 7.79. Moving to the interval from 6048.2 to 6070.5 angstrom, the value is 7.07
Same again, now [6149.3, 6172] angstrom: 7.17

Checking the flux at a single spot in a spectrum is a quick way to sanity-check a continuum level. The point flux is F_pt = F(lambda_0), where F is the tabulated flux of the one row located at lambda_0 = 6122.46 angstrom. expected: 6.13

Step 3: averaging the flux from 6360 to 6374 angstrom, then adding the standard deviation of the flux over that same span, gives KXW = 6.56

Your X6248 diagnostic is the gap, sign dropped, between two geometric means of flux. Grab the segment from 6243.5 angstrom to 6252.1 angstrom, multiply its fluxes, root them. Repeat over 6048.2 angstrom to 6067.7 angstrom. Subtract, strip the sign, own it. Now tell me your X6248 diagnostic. 0.40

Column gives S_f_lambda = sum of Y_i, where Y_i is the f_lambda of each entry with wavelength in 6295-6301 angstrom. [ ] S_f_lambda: 13.0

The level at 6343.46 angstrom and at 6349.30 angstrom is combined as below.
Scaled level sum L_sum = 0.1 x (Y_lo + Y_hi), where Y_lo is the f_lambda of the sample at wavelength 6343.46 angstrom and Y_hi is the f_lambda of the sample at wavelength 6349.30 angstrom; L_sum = 1.26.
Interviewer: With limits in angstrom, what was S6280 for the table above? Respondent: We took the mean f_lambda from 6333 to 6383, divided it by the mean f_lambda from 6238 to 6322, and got 0.99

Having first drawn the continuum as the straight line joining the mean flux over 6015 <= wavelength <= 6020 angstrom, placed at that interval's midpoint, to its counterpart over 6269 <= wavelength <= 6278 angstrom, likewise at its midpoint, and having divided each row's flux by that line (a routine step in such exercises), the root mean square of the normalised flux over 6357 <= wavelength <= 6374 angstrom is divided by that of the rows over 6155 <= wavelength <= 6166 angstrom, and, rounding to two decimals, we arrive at 0.97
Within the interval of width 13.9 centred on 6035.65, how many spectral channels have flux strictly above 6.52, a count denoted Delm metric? 1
